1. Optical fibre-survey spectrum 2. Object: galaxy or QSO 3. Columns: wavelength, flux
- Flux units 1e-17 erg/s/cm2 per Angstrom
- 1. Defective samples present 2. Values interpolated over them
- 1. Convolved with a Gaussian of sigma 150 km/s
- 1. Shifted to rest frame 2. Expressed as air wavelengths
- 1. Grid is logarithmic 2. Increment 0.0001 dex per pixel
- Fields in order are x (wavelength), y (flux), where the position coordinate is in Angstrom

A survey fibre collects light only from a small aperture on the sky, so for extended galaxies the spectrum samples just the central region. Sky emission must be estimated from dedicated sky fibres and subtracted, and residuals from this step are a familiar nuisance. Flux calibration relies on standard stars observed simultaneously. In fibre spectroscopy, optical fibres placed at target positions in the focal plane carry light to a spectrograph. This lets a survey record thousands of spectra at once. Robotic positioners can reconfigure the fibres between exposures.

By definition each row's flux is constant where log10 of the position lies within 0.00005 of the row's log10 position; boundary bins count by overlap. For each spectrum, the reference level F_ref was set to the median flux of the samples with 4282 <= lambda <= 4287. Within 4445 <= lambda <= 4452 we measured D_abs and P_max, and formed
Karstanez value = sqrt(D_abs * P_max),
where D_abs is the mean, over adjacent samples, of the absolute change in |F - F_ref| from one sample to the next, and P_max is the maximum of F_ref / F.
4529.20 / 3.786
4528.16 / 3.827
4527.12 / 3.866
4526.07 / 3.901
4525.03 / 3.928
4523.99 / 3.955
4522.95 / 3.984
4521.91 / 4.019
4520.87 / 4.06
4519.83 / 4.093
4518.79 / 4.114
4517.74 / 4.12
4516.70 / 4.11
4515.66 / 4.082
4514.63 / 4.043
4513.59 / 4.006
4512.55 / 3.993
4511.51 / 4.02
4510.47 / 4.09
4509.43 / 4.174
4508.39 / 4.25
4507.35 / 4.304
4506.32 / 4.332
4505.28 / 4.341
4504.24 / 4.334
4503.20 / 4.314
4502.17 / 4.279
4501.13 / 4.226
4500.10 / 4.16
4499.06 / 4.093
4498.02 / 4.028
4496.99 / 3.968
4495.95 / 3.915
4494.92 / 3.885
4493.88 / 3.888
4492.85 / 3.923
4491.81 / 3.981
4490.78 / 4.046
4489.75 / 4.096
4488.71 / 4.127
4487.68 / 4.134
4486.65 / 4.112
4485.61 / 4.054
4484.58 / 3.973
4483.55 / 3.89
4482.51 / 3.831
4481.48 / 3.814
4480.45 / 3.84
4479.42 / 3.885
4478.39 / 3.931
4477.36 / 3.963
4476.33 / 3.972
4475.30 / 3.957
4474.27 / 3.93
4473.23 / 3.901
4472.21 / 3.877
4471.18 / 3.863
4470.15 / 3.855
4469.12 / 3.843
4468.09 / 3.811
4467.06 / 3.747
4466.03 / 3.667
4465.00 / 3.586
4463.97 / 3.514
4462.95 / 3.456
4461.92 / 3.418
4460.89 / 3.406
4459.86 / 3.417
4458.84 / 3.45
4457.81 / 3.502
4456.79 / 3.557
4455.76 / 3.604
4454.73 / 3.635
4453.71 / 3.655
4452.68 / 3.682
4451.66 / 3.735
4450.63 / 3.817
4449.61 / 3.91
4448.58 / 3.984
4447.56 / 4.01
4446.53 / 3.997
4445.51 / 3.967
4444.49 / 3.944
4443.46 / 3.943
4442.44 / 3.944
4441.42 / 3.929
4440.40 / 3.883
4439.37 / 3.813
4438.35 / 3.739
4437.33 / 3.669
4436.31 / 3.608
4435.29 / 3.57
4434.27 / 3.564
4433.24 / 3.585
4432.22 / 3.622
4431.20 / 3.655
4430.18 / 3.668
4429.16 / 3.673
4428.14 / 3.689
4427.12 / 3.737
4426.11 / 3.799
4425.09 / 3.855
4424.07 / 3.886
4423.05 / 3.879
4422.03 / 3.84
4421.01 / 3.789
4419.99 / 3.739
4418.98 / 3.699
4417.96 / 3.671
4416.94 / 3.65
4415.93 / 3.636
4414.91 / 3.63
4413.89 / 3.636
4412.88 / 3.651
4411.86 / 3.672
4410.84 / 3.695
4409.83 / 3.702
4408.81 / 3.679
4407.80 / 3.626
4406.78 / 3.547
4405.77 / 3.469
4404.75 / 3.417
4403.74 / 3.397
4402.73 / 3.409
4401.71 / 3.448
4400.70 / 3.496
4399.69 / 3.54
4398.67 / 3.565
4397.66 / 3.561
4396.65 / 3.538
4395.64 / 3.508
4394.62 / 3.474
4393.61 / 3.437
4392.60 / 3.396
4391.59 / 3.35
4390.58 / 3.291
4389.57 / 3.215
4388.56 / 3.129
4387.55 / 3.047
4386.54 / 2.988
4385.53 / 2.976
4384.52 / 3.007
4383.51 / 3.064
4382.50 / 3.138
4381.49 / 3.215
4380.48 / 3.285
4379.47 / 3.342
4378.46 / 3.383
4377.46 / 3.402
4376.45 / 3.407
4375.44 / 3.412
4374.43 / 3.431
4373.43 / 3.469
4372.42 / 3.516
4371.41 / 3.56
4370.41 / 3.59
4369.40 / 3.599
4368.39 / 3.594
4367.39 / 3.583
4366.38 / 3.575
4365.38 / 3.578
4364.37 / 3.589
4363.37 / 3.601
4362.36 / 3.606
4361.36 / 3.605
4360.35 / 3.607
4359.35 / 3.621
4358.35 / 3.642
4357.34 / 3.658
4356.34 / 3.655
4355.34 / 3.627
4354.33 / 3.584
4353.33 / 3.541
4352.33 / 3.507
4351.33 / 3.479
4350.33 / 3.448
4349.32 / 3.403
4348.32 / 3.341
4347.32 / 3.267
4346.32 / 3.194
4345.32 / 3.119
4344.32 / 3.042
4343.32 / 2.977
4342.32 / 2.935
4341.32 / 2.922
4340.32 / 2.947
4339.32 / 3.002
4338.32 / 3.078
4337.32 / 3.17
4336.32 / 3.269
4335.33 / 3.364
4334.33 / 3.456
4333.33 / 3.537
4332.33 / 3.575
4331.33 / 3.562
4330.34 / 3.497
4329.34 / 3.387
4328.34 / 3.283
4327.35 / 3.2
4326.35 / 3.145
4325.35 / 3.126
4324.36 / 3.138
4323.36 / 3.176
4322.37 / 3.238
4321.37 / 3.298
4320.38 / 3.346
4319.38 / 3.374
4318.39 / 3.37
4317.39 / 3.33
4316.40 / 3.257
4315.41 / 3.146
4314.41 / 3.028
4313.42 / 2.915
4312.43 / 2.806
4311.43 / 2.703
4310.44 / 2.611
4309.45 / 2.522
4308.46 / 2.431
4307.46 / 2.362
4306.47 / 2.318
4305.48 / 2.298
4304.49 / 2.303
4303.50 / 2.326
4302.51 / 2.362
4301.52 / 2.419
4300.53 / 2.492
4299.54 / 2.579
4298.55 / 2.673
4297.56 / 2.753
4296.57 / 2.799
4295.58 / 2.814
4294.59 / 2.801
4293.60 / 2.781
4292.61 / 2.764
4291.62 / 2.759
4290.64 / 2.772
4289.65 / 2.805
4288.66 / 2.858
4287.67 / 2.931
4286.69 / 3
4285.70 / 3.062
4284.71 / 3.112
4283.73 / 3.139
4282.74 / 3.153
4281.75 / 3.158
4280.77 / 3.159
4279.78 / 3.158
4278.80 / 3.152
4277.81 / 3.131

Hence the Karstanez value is 0.21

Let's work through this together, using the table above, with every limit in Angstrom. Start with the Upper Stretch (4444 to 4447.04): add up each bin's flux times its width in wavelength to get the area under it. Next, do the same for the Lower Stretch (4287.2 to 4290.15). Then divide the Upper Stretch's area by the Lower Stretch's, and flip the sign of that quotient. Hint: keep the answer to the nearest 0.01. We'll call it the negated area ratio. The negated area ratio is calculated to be -1.44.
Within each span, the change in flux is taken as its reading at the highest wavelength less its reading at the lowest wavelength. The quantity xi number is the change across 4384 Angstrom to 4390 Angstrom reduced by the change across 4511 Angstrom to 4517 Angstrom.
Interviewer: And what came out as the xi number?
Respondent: 0.12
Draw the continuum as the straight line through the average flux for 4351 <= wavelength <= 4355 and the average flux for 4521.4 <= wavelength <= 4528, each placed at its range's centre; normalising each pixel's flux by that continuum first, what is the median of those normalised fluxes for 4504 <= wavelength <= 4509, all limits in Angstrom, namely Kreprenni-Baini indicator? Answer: 1.11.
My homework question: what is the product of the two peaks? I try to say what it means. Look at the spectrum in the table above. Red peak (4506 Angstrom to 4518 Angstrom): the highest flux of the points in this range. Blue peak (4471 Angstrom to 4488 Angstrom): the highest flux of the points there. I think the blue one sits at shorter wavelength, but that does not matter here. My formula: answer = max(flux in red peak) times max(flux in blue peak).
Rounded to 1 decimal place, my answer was 17.9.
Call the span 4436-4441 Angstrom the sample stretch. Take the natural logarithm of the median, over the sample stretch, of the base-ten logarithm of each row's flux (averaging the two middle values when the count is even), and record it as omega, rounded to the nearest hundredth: -0.56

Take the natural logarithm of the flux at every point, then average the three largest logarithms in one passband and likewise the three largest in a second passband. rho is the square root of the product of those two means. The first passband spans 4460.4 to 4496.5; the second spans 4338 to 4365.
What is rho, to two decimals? 1.35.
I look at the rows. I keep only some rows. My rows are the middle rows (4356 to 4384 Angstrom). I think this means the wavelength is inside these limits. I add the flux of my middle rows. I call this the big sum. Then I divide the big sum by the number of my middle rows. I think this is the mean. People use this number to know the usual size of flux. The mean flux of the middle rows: 3.49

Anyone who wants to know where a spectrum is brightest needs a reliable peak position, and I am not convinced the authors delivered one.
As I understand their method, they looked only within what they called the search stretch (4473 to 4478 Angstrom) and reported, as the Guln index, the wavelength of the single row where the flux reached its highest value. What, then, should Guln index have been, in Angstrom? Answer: 4476.33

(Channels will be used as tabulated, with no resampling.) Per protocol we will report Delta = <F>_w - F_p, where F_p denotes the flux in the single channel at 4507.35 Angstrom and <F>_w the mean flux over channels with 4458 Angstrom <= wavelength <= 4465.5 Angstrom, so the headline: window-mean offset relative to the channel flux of -0.8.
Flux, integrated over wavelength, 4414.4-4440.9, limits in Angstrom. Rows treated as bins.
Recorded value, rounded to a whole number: 98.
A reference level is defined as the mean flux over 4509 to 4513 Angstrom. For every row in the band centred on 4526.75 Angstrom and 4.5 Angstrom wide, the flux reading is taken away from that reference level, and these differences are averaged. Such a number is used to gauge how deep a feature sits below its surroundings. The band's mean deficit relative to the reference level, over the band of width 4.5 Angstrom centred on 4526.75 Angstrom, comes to 0.2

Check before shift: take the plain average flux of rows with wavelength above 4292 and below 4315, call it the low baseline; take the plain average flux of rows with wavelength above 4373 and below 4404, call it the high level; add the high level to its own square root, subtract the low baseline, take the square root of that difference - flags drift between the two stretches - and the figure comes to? 1.60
